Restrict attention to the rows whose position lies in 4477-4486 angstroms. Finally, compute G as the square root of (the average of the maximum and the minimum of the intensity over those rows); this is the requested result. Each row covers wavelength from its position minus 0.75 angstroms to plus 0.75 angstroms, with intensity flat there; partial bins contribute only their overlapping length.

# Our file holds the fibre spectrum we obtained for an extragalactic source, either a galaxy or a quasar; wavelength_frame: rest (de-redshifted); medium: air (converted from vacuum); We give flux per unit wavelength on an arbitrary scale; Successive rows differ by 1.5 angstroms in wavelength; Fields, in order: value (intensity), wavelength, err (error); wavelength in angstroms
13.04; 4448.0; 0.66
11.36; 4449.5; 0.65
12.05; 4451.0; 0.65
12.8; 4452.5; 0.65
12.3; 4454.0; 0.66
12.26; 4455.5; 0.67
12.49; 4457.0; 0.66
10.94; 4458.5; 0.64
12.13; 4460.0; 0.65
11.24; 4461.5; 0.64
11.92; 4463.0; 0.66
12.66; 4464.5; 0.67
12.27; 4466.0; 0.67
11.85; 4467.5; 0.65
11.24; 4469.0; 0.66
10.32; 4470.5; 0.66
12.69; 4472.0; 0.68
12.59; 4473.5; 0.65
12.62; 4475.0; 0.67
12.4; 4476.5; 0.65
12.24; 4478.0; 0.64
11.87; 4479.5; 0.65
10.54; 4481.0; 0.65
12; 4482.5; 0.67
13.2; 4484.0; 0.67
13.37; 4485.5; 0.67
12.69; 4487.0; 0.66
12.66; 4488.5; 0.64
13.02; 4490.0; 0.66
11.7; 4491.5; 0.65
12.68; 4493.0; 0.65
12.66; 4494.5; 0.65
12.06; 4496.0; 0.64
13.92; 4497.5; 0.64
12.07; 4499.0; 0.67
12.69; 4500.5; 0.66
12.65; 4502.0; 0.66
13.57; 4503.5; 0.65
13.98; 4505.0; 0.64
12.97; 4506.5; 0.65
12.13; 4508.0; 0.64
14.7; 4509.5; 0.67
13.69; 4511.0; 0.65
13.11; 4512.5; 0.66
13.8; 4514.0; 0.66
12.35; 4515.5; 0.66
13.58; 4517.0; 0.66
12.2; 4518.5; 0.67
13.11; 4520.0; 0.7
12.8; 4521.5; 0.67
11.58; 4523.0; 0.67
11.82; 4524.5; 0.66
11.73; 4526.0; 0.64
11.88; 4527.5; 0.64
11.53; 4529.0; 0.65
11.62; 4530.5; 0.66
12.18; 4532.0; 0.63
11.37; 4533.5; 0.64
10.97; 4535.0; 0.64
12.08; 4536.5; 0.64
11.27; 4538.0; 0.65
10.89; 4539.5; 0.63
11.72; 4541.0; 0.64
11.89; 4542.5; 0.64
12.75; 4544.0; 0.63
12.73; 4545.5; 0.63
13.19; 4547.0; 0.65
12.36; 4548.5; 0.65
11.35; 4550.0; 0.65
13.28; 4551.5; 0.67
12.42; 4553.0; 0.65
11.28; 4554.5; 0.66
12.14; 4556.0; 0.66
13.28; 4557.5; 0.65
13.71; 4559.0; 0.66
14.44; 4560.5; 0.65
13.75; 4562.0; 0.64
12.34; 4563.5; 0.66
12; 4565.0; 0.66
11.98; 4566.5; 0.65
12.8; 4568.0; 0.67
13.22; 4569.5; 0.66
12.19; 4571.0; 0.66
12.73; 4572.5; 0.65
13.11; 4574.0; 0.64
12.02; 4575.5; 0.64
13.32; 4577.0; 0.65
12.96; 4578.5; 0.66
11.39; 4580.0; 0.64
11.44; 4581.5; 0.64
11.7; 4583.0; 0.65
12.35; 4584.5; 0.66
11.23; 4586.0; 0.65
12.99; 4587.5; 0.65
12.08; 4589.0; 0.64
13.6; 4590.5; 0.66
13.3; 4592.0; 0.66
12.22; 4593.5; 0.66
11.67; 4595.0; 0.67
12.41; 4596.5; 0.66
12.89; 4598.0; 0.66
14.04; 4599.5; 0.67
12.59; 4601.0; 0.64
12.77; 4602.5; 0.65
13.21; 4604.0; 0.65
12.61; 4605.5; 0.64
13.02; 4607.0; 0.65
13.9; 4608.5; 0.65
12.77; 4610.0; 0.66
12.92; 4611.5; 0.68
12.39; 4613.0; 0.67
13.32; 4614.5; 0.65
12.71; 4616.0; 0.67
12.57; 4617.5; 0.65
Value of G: 3.46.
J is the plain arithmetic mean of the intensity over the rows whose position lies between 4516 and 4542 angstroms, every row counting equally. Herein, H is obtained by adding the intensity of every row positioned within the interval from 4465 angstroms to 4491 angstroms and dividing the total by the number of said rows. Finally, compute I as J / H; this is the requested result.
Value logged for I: 0.97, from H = 12.2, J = 11.9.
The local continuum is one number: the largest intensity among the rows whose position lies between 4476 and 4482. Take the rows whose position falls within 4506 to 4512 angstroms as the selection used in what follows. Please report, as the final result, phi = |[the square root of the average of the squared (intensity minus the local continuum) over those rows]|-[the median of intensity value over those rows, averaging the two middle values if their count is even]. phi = -12.0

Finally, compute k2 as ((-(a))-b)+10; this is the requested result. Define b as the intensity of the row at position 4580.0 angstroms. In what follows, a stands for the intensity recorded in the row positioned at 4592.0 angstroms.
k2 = -14.7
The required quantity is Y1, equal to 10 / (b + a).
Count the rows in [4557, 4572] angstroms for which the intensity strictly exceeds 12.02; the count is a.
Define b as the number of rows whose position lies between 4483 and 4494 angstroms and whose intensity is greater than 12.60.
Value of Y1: 0.7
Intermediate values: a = 8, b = 6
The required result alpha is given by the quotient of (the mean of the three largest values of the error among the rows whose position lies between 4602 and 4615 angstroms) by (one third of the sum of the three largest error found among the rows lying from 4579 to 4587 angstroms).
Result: 1.03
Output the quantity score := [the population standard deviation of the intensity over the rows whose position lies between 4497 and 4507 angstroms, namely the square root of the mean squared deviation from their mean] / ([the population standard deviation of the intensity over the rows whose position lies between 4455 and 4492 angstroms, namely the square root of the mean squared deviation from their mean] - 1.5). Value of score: -0.90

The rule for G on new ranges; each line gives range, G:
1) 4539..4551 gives 3.47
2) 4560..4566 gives 3.64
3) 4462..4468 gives 3.50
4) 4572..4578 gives 3.56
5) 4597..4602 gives 3.65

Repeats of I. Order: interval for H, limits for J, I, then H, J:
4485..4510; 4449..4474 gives 0.93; 12.9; 11.9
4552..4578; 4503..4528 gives 1.01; 12.7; 12.9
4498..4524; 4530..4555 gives 0.92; 13.0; 12.0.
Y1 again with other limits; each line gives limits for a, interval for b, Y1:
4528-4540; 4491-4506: 1.1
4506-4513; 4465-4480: 1.4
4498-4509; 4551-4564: 0.8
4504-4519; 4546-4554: 0.8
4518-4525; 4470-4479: 2.0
